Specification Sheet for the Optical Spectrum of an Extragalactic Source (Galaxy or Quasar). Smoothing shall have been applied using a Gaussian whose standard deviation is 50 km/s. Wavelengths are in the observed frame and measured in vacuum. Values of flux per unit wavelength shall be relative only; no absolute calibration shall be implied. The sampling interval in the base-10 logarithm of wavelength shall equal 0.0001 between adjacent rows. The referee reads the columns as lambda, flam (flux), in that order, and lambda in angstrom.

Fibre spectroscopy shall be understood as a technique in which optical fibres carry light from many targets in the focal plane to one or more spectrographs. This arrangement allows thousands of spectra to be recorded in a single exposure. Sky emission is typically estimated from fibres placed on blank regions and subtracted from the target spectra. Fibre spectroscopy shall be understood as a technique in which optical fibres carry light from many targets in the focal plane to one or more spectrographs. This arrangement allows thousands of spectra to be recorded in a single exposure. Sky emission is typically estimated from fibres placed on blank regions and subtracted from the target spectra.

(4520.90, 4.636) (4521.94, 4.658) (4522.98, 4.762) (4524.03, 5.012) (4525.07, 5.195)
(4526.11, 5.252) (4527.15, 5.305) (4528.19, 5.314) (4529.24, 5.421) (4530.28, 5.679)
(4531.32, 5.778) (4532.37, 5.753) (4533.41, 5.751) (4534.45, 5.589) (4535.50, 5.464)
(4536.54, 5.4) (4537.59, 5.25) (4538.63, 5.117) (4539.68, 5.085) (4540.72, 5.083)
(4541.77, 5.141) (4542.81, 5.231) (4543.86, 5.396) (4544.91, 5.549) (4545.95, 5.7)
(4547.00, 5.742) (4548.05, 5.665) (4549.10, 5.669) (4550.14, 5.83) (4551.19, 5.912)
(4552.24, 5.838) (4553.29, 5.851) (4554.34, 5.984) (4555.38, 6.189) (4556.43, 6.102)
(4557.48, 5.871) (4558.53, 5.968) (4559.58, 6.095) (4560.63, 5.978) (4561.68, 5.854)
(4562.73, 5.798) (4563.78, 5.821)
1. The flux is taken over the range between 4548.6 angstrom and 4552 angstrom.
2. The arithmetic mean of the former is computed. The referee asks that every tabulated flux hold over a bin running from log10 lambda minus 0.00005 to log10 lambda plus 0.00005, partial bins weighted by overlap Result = 5.8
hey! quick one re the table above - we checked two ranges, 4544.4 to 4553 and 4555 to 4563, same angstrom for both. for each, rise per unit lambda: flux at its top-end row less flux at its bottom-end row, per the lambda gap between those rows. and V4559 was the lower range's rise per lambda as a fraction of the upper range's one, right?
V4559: -0.7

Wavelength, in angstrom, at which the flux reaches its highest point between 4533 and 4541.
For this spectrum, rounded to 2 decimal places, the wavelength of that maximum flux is 4533.41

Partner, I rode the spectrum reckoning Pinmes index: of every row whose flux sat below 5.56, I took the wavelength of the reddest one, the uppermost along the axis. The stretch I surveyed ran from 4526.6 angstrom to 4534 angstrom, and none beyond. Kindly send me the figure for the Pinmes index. 4529.24 angstrom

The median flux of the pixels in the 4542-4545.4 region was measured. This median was 5.40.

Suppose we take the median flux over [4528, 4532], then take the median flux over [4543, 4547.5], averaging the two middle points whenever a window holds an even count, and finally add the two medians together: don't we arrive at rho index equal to 11.2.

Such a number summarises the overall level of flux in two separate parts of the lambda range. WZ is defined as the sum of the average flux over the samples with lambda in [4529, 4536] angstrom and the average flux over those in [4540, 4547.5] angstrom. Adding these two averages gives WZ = 11.04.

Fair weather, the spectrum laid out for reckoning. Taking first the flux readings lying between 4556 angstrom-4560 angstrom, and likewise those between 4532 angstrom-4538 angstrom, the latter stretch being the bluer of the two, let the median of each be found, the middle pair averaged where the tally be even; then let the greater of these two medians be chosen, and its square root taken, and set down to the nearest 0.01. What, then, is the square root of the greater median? 2.46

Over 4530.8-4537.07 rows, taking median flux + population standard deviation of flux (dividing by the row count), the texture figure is 5.8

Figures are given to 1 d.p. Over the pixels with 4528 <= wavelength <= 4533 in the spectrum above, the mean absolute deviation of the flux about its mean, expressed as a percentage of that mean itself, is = 3.2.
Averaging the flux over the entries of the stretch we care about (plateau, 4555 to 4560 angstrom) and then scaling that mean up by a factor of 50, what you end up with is 302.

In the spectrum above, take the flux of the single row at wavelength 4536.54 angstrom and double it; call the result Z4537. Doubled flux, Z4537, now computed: 10.8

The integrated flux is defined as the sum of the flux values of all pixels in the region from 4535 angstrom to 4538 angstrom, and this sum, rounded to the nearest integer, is 16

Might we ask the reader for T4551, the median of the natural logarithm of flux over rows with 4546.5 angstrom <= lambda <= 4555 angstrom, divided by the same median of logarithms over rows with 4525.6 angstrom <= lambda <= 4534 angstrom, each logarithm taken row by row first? 1.03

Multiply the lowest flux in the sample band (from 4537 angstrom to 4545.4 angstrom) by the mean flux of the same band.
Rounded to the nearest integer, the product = 27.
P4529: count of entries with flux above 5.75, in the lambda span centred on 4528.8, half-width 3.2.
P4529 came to 1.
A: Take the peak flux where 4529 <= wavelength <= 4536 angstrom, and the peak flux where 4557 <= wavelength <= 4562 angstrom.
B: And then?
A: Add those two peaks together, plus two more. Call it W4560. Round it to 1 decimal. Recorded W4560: 13.9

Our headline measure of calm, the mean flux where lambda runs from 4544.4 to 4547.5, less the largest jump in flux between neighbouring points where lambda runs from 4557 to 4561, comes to 5.54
